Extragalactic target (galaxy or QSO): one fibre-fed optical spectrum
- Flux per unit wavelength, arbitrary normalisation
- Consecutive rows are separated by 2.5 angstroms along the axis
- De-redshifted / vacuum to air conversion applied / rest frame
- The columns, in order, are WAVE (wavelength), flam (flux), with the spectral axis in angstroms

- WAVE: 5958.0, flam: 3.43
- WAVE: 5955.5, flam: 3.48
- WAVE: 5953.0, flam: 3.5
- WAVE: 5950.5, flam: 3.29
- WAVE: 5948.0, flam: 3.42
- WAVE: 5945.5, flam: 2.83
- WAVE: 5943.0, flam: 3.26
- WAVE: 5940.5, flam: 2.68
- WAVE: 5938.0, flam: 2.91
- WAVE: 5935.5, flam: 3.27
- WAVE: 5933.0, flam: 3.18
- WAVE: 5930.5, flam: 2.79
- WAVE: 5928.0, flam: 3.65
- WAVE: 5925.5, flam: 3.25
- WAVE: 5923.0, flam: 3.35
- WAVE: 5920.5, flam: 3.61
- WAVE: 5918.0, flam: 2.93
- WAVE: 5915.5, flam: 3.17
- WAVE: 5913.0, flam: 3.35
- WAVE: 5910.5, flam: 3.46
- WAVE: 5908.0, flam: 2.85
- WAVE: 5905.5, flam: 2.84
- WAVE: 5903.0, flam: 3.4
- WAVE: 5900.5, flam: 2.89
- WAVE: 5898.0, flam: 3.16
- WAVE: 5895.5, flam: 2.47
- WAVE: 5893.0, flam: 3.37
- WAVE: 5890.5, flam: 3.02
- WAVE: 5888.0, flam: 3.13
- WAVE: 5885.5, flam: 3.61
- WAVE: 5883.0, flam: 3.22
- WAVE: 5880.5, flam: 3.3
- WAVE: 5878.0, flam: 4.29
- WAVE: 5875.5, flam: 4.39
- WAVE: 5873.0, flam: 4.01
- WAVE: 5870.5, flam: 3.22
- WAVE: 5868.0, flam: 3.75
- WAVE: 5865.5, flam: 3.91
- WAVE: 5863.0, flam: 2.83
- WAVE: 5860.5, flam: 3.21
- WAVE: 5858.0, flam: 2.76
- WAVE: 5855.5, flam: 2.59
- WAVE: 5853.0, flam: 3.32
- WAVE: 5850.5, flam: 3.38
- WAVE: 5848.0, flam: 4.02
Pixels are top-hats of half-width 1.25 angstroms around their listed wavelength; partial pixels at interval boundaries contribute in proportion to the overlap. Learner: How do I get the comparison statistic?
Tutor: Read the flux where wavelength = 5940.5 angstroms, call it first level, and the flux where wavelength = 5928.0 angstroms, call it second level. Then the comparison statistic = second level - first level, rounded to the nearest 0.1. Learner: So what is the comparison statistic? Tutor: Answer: 1.0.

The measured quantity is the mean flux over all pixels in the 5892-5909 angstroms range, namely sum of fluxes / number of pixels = 3.0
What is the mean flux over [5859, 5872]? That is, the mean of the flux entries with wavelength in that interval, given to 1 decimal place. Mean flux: 3.4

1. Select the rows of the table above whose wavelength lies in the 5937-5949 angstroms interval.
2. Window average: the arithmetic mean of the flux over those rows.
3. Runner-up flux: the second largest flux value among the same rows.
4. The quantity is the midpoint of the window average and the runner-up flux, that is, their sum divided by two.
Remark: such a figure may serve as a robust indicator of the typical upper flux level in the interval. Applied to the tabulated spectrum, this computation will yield 3.14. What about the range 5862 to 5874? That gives 3.73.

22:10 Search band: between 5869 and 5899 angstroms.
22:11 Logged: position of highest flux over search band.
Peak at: 5875.5 angstroms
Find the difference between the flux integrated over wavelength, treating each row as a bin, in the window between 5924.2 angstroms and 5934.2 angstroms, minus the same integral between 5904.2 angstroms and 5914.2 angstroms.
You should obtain 0.9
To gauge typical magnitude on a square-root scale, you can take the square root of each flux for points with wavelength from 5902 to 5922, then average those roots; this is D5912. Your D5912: 1.787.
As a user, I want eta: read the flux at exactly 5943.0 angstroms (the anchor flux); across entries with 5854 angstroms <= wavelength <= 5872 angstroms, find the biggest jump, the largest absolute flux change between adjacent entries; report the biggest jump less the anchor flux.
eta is -2.18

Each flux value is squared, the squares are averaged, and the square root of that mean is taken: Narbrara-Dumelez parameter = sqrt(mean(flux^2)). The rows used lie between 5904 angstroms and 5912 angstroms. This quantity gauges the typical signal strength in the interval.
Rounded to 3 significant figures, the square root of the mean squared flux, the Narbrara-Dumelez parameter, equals 3.06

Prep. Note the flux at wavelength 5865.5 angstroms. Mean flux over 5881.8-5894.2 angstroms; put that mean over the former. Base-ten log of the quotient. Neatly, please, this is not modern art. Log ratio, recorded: -0.08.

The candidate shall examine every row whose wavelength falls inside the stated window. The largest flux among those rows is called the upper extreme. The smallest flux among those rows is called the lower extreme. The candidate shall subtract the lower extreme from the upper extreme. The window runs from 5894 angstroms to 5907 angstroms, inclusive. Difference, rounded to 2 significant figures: 0.93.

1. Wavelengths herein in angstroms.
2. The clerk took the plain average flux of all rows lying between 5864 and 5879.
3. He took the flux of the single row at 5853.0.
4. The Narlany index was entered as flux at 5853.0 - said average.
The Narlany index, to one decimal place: -0.6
